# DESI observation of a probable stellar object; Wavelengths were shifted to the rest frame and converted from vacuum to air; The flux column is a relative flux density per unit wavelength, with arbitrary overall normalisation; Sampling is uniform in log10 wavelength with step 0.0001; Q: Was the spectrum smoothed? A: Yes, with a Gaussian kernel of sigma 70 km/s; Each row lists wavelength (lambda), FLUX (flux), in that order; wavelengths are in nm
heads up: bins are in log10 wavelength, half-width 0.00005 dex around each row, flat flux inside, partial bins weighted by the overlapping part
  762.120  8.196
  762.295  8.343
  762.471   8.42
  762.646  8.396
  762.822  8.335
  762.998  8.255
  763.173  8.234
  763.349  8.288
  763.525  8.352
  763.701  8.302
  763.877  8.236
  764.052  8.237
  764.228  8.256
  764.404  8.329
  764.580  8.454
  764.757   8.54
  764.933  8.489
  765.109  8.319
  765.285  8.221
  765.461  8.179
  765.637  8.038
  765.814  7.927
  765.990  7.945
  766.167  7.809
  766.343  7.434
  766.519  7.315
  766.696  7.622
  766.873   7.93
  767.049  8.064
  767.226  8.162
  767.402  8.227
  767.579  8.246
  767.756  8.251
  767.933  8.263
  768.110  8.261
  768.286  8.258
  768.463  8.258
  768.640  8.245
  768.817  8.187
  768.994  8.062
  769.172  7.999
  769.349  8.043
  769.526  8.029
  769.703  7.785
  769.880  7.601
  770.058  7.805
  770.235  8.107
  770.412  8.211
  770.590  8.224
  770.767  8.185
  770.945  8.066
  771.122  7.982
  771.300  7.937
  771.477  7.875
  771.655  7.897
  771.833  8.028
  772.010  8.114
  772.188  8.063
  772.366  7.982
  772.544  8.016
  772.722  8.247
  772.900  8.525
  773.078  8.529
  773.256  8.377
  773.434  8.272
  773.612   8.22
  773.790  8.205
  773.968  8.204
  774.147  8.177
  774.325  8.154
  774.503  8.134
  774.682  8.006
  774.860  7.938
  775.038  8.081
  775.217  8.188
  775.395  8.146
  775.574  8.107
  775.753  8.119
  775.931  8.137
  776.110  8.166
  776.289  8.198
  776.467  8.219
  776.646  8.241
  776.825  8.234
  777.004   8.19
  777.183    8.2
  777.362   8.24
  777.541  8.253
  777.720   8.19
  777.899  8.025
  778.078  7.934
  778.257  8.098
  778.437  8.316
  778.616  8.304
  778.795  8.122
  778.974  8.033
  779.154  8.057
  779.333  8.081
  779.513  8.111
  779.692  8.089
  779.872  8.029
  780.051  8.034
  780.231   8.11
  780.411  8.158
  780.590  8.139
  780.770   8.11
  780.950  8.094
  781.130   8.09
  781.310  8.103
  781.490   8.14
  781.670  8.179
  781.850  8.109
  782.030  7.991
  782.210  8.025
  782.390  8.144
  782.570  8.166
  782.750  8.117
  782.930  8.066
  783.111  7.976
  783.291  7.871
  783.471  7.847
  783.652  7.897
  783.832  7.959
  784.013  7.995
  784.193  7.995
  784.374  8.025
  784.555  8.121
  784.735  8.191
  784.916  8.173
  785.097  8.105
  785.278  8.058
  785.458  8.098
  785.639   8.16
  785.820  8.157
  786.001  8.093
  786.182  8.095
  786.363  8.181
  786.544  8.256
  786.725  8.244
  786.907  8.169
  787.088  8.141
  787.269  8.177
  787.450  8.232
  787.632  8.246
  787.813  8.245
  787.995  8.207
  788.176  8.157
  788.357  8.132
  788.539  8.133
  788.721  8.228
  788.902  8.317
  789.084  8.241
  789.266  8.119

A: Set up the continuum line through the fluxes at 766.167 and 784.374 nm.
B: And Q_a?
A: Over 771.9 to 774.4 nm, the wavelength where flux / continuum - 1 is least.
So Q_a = 772.366 nm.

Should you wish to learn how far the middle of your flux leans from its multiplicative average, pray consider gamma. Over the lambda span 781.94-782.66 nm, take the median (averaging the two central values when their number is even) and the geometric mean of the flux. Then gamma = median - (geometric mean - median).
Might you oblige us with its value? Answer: 8.09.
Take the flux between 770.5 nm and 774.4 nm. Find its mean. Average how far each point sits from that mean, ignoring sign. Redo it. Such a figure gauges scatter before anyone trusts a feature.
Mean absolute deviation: 0.14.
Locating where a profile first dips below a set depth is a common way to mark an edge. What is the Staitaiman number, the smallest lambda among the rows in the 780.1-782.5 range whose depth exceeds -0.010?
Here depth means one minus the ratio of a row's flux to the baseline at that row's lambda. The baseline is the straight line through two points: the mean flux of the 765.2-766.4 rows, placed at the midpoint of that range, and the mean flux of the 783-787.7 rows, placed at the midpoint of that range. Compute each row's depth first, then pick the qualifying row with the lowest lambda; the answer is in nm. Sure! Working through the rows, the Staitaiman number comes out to 780.231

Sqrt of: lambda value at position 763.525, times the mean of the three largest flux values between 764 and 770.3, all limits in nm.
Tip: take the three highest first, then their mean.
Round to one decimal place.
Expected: 8.4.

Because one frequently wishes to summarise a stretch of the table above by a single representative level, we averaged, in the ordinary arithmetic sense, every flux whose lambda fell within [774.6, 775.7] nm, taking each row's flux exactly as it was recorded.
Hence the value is 8.08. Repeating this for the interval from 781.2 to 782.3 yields 8.09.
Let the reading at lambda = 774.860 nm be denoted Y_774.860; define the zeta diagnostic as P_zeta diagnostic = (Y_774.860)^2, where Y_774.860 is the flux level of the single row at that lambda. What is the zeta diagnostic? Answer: 63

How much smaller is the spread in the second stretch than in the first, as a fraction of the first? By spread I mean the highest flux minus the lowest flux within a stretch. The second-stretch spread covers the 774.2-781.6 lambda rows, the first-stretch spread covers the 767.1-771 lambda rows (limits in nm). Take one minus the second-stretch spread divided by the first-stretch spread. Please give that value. 0.4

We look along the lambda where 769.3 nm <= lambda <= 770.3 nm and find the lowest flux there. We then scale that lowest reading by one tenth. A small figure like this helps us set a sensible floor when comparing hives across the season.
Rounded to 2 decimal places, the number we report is 0.76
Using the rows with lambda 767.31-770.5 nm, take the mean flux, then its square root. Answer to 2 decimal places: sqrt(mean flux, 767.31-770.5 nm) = 2.85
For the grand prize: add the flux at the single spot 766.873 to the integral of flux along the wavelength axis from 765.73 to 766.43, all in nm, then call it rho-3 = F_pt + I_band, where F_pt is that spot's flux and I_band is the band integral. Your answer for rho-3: 13.4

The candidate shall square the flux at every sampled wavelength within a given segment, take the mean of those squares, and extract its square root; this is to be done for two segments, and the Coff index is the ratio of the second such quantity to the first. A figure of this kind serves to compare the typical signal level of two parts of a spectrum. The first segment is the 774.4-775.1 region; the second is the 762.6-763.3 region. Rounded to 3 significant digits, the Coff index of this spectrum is 1.03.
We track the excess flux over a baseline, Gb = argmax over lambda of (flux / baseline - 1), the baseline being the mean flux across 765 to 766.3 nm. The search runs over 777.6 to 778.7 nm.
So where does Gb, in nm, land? 778.437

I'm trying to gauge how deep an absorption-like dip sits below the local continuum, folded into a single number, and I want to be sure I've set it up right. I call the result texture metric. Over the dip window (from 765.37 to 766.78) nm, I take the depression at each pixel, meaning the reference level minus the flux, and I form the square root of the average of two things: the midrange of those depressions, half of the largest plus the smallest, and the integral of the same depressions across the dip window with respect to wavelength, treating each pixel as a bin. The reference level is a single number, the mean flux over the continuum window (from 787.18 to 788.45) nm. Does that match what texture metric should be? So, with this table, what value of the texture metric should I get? 0.72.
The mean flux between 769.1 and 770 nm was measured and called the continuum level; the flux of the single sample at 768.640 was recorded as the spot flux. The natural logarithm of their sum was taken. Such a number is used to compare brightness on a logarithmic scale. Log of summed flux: 2.781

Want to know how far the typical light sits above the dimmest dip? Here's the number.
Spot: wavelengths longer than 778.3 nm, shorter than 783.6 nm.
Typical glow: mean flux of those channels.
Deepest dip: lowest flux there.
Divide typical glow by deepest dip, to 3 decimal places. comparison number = 1.031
